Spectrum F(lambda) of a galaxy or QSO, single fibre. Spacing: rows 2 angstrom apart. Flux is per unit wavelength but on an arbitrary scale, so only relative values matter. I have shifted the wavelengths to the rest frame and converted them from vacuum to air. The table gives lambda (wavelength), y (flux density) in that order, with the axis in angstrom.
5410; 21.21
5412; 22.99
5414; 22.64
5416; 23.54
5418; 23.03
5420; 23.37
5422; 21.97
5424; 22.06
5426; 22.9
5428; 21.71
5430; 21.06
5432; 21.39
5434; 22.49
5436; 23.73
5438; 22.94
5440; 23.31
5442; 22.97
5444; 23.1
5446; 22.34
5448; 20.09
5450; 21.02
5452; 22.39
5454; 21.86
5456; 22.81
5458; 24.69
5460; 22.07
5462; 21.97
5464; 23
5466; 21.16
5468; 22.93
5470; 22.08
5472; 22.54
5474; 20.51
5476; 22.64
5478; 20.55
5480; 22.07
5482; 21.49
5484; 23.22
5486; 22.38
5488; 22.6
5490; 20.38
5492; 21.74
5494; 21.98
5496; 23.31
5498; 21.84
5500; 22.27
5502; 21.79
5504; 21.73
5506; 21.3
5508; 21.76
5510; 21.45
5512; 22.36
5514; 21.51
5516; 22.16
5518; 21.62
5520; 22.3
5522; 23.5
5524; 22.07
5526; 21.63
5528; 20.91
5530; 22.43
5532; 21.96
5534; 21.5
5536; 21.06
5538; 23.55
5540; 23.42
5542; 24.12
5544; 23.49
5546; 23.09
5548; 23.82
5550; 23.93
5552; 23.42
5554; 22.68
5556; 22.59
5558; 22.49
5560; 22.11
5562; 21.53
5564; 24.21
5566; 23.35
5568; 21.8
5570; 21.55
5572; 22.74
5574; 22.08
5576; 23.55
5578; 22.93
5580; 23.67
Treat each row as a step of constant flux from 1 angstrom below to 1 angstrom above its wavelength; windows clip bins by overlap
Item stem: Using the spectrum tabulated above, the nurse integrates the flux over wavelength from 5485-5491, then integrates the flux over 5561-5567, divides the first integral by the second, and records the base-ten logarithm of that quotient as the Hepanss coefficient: -0.024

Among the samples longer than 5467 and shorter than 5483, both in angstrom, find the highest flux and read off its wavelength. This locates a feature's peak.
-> 5468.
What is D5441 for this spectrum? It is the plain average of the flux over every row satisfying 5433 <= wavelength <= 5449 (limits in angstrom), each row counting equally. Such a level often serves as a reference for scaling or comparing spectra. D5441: 22.6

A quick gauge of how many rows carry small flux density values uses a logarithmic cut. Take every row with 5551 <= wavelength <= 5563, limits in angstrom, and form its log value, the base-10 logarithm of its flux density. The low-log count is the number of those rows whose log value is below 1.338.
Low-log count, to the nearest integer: 1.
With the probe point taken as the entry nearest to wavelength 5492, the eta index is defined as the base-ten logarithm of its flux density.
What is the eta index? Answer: 1.34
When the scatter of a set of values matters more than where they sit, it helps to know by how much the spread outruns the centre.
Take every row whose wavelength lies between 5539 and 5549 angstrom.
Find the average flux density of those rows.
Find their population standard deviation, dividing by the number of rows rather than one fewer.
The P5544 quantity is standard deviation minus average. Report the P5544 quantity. -23.2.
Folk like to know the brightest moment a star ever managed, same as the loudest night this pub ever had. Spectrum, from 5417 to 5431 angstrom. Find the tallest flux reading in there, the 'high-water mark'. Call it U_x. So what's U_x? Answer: 23.37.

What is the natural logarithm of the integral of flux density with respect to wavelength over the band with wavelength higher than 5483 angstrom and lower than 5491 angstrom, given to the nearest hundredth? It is 5.18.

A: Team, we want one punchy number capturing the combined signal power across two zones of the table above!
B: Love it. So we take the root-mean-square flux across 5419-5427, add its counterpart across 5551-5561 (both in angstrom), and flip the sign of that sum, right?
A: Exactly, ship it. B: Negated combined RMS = -45.2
